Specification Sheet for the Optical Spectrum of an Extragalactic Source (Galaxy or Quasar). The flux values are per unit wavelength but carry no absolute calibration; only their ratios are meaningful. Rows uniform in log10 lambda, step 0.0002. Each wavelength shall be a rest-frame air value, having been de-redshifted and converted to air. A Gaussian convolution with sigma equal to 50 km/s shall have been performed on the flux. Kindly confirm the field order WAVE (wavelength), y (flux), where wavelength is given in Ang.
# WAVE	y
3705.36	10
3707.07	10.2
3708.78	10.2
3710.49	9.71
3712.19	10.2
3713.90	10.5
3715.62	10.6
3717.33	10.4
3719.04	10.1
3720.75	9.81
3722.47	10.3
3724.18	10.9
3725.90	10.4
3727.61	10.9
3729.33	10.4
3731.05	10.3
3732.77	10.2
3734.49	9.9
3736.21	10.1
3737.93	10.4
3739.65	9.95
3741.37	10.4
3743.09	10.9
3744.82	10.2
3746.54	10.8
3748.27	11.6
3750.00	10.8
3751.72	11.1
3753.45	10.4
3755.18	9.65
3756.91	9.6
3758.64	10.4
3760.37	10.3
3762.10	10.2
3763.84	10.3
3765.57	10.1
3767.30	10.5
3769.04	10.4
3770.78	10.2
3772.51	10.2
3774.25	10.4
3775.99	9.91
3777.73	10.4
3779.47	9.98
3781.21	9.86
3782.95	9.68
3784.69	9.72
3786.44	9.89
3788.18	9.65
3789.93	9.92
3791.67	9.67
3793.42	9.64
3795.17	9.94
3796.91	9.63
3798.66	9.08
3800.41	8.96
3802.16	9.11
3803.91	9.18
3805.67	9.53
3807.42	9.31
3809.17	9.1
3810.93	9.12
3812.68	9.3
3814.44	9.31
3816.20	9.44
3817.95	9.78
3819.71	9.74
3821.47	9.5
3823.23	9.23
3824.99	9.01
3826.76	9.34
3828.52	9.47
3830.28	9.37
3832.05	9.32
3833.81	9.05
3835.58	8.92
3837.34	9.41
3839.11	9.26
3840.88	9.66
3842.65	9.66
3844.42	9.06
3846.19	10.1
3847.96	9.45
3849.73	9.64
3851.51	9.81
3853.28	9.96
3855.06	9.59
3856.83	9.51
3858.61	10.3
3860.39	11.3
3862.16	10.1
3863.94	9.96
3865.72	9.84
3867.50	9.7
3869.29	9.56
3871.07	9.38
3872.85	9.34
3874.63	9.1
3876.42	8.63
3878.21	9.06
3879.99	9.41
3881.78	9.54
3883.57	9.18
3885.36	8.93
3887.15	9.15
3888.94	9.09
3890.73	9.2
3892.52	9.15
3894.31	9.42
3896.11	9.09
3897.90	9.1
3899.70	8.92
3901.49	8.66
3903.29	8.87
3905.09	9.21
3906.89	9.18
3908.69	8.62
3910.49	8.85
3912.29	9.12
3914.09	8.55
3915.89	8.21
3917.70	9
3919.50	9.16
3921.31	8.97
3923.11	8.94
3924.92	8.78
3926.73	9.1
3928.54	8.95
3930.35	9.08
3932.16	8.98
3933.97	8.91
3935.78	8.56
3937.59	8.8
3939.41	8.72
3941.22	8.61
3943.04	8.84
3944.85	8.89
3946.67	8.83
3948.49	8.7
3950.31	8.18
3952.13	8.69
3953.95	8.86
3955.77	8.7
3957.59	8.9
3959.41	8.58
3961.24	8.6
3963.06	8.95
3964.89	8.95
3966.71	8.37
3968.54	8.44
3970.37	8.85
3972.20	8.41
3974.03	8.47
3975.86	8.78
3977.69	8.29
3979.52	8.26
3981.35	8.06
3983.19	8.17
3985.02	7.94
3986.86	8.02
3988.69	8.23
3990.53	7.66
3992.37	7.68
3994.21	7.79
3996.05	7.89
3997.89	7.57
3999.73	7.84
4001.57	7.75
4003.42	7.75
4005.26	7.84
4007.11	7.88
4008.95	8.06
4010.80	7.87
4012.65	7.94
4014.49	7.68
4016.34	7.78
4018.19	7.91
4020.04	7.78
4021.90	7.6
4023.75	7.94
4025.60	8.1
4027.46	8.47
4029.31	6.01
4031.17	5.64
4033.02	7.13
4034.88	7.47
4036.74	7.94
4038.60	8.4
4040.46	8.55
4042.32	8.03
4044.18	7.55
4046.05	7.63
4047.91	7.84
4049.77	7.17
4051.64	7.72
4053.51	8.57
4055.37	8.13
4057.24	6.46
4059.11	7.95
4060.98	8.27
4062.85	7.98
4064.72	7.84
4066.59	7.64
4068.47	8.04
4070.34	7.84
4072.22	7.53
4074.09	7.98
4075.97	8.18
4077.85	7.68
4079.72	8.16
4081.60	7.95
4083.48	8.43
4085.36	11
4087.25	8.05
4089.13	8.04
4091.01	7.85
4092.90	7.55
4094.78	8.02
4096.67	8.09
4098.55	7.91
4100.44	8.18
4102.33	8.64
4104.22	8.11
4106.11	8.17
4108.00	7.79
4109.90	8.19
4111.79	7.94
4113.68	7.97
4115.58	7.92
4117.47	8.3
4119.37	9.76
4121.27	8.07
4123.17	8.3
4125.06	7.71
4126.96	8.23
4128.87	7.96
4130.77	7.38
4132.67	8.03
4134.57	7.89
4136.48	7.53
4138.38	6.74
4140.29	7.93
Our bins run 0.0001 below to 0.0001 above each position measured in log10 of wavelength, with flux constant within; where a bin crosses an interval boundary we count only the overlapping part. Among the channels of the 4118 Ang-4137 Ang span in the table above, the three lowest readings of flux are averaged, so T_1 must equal 7.5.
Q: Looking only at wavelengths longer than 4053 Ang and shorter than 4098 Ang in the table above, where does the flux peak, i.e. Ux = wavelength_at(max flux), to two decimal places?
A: 4085.36 Ang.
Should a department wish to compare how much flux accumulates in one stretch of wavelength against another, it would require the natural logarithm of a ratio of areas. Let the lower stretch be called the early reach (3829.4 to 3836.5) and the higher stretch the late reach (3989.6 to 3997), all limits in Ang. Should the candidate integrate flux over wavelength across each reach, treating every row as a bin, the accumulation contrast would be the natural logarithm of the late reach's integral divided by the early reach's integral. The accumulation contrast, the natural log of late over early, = -0.13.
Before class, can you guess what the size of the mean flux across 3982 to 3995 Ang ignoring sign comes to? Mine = 7.9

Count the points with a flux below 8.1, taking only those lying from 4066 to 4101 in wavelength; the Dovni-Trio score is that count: 14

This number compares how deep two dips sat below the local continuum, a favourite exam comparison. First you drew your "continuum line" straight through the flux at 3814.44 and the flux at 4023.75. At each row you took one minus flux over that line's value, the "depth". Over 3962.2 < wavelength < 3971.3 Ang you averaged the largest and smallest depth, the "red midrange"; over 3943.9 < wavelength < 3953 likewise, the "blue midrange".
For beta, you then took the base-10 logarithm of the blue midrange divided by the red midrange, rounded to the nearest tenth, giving -0.6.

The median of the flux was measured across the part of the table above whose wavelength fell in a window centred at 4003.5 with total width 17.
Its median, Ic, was 7.8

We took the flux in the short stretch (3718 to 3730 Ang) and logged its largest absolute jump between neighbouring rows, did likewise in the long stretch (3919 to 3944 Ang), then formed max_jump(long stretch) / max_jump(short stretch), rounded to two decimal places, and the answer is 0.58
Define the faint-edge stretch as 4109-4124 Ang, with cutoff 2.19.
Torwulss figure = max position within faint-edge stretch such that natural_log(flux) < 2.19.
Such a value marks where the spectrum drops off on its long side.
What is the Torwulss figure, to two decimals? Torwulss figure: 4123.17 Ang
